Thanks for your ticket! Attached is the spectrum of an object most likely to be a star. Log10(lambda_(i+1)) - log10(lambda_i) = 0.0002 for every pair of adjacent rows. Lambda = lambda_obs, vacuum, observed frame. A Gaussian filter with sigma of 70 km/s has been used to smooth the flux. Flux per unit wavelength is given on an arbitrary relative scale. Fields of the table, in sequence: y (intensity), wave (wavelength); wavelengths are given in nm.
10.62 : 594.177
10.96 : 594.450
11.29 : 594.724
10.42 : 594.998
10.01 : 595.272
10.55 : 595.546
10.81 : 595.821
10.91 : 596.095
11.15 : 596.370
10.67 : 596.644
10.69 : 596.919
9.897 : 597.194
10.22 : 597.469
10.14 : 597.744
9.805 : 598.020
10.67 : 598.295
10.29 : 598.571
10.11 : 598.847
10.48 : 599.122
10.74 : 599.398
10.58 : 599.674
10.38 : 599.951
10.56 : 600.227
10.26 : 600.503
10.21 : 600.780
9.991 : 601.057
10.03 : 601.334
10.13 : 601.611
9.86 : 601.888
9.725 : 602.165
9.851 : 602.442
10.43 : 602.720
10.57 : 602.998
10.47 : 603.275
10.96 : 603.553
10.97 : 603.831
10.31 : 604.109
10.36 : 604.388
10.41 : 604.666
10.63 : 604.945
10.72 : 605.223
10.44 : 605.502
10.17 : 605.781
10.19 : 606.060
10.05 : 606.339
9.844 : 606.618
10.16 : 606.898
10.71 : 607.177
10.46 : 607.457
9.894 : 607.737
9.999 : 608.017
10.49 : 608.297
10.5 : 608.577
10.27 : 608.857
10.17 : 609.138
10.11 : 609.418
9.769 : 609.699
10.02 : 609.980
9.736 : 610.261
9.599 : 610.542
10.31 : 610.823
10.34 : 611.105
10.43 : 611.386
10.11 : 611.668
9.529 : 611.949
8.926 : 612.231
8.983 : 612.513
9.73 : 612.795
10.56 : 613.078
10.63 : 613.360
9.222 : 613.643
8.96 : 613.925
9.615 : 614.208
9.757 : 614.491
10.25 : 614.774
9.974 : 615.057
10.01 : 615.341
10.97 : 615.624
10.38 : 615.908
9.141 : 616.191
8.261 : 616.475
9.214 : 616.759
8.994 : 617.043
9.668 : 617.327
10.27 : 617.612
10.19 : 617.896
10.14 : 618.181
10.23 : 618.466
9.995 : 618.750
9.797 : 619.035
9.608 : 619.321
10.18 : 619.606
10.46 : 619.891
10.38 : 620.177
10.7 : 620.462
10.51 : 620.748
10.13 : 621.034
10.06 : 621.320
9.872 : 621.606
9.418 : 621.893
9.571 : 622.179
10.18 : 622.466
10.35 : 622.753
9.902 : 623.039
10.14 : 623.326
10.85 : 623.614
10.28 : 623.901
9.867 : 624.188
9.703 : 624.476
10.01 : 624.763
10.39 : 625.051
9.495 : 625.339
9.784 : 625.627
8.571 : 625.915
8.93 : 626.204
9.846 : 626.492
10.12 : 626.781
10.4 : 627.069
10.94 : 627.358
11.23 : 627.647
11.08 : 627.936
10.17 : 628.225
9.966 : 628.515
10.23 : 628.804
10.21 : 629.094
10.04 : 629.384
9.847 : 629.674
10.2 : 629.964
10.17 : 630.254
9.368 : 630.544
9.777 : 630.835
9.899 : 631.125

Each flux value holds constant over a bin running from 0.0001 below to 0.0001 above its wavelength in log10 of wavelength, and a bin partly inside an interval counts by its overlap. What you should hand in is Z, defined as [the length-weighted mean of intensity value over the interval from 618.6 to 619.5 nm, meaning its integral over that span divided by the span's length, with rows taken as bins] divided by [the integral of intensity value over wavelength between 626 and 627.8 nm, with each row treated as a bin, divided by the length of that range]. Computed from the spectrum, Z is 0.96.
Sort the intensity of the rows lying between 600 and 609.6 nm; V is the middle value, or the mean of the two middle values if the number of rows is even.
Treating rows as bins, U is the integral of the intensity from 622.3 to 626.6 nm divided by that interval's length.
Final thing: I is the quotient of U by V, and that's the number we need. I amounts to 0.96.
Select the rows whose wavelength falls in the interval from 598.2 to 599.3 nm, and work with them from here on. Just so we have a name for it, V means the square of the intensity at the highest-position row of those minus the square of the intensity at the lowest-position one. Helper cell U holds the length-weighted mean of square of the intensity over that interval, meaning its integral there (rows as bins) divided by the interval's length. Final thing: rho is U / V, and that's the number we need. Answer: -27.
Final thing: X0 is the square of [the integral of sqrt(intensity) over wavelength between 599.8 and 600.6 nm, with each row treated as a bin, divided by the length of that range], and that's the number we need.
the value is 10.4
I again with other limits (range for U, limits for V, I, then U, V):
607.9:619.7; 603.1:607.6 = 0.95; 9.9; 10.4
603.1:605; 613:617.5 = 1.09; 10.6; 9.7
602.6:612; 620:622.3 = 1.02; 10.3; 10.1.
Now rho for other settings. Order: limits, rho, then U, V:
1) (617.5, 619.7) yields -55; 101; -2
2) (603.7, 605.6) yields -10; 111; -11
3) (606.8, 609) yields 47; 106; 2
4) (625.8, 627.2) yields 3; 92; 35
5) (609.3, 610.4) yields -13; 98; -7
